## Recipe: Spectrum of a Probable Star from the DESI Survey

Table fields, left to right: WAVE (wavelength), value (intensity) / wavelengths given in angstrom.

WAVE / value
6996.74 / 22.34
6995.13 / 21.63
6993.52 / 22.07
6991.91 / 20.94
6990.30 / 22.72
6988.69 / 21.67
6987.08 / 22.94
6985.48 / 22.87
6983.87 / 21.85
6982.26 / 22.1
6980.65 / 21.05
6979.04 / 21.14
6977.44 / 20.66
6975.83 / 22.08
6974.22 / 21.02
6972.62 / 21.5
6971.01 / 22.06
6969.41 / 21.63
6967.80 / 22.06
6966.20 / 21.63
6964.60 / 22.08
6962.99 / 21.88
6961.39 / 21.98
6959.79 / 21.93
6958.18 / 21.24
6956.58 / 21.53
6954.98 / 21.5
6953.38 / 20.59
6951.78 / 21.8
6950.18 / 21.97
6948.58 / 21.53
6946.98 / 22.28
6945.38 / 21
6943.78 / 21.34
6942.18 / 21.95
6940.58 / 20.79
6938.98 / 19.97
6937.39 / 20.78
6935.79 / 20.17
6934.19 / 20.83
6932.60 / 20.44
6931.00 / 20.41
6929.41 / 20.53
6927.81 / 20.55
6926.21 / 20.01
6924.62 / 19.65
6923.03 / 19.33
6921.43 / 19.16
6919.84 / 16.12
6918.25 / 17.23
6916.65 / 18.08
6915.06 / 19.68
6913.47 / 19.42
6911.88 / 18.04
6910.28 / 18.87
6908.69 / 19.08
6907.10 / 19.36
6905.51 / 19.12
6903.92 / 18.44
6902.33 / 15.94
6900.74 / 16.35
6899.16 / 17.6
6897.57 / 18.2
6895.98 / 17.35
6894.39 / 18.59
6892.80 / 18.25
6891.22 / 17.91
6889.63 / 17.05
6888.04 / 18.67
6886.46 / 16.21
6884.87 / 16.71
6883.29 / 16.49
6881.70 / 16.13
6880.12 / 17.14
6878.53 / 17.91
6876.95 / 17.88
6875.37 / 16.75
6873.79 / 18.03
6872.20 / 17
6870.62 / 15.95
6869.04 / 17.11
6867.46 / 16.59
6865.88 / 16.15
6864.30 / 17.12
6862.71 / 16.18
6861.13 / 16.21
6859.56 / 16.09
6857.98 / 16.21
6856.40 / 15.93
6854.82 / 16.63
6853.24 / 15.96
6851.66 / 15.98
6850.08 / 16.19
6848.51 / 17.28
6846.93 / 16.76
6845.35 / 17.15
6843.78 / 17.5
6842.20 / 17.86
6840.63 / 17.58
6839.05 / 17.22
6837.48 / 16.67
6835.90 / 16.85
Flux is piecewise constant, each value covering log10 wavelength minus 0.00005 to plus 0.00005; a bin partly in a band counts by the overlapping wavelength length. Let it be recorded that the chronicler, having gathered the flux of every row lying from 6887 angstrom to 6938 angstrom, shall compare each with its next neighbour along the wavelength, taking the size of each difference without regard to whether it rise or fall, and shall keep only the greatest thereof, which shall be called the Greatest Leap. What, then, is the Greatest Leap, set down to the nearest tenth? 3.0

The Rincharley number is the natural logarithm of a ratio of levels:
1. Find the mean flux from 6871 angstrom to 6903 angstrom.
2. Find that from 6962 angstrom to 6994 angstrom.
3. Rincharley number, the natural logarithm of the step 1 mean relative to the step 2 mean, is -0.23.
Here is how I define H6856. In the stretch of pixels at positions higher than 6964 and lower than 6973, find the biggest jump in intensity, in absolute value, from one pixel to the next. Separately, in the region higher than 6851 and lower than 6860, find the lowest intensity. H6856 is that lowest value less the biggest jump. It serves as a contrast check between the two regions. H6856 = 15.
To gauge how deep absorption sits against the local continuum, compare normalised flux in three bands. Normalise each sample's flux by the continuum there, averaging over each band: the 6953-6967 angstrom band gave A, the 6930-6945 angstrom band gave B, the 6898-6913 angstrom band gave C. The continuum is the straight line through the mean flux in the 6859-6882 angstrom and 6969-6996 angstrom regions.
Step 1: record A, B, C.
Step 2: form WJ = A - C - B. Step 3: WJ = -0.99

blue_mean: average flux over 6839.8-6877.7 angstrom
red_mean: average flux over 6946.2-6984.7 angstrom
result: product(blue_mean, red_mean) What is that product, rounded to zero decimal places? 362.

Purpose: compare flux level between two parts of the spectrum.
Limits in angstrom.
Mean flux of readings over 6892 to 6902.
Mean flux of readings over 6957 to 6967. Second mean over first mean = 1.23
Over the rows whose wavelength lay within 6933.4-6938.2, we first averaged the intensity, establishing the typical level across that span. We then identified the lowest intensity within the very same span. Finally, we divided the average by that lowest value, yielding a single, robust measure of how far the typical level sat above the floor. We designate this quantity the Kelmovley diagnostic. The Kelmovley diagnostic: 1.021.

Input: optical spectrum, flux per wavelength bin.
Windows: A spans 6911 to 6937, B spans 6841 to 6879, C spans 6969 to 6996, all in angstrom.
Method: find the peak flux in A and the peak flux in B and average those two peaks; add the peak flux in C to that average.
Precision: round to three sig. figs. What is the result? 42.4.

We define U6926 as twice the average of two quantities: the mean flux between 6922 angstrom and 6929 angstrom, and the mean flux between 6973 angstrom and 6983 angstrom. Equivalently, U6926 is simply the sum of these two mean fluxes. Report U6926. 41.2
